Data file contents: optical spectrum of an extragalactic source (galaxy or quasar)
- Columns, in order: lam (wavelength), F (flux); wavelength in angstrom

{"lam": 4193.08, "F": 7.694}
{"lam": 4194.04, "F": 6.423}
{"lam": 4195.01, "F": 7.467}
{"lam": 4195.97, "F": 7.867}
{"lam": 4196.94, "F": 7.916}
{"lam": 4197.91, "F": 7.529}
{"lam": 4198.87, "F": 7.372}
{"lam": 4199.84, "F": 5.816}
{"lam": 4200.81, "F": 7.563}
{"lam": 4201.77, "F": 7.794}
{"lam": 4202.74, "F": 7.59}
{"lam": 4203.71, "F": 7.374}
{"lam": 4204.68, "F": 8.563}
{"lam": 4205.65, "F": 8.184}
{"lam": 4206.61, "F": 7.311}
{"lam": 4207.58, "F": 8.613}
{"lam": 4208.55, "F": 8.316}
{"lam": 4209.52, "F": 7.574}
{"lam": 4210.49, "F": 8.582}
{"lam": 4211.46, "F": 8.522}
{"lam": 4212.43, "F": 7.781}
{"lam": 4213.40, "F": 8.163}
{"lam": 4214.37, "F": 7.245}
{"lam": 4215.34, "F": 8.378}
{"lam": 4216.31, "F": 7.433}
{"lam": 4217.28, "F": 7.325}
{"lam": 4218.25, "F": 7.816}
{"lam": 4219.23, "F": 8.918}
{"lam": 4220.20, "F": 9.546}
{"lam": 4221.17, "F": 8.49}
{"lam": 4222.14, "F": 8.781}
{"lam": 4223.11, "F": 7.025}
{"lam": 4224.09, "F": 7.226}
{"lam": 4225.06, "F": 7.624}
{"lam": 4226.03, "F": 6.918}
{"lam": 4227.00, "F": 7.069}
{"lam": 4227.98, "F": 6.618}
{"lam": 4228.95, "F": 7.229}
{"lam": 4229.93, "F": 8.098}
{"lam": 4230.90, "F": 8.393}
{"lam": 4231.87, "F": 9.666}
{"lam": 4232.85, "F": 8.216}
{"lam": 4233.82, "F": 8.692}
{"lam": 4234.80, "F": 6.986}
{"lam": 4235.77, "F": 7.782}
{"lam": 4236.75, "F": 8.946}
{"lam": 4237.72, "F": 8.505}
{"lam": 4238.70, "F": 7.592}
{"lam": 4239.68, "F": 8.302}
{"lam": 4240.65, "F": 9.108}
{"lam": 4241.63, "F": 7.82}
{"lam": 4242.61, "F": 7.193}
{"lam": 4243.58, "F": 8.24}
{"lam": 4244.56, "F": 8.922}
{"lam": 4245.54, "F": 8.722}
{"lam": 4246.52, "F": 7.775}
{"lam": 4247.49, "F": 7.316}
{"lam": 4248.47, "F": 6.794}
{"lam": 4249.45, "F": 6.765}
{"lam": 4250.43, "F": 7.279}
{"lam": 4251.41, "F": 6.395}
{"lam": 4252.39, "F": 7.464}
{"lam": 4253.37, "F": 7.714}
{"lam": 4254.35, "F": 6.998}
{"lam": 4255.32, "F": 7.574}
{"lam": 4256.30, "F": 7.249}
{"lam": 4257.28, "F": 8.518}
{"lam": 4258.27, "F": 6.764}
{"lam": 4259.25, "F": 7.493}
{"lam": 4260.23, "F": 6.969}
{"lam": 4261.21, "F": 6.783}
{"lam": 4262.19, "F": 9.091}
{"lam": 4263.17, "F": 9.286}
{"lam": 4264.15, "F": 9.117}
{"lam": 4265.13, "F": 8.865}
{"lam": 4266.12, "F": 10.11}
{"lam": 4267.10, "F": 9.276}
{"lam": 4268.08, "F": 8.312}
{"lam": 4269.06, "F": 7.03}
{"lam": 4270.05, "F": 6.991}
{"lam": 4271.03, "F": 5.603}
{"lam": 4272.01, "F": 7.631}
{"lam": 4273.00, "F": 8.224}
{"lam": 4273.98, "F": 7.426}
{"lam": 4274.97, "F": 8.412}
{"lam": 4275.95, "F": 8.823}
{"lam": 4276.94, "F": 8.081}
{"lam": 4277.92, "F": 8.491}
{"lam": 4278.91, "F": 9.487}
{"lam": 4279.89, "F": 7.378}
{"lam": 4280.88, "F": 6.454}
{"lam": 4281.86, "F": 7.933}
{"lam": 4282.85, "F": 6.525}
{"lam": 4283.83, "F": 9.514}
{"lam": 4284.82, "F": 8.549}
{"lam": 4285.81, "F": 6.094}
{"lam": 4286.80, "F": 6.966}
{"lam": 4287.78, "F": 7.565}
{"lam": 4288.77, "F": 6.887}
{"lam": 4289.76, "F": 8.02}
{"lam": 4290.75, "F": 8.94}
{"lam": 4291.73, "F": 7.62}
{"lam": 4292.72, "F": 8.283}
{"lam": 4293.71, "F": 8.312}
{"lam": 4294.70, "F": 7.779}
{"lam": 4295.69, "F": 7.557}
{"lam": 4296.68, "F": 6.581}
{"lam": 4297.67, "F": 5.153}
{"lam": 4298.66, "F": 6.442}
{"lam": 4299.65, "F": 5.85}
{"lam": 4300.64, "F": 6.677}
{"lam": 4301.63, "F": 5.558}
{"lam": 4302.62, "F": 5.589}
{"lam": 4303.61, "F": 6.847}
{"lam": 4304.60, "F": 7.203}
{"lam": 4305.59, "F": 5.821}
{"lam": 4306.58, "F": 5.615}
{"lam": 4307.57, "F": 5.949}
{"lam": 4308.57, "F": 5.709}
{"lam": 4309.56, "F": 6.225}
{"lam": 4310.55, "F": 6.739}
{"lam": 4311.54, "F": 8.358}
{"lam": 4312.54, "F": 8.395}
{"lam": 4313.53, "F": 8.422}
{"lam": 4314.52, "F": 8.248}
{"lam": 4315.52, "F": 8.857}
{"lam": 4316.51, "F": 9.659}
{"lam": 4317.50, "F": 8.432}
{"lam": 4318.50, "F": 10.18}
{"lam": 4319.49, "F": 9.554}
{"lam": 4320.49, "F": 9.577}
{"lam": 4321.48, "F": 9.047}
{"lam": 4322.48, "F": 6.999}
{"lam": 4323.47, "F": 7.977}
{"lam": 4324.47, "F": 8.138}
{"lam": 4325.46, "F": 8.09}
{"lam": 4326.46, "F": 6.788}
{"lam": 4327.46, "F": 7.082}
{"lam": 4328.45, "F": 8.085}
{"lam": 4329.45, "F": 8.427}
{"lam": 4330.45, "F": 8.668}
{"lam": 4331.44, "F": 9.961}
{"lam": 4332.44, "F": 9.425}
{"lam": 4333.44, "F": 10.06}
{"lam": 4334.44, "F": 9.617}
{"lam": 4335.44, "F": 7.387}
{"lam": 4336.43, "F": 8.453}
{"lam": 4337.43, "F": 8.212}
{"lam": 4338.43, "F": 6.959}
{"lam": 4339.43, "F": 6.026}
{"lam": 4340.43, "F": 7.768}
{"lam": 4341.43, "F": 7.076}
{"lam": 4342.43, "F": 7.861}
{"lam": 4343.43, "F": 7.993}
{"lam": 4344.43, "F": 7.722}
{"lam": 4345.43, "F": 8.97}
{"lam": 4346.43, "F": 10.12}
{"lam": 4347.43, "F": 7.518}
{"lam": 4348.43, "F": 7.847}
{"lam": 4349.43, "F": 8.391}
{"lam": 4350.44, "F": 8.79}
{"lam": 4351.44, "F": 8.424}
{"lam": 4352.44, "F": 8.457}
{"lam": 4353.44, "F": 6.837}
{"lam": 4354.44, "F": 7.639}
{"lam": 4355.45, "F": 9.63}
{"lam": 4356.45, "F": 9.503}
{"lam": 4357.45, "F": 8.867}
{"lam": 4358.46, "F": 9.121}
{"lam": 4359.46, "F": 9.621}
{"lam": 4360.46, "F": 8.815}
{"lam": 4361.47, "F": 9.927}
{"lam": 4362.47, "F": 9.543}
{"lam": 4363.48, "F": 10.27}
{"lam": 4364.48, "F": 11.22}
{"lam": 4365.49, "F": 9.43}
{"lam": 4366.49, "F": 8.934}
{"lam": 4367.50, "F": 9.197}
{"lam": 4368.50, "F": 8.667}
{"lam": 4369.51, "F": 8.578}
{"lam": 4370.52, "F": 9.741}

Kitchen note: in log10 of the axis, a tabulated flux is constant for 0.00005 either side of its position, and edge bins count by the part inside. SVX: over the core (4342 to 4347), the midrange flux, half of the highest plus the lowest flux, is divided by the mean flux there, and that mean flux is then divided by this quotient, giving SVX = 8.2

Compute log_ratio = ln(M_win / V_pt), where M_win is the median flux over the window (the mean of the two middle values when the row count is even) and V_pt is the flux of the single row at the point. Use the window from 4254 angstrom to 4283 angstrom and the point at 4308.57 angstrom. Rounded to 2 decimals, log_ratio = 0.31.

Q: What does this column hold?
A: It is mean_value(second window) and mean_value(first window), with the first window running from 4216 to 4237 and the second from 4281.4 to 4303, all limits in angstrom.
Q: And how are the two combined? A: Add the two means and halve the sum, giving 7.57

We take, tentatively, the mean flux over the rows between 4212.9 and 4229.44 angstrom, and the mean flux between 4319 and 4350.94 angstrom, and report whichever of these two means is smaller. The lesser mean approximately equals 7.75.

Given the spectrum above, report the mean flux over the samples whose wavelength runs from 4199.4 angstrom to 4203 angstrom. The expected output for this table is 7.19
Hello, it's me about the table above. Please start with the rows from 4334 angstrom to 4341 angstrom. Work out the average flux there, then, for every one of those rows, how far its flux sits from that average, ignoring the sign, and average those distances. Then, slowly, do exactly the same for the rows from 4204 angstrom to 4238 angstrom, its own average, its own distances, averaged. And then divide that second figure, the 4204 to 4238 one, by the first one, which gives 0.8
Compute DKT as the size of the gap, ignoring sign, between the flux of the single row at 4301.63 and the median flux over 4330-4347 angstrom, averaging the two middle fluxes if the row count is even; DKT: 2.7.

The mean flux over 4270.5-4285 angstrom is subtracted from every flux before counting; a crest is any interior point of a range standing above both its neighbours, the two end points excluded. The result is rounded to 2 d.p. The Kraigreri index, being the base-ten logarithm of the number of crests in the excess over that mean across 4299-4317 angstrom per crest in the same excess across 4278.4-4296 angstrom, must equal -0.10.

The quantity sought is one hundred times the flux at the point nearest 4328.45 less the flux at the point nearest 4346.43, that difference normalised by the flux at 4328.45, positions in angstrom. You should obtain -25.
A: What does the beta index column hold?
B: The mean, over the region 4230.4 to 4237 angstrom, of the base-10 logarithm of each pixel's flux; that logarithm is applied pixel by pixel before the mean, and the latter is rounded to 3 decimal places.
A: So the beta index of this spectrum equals 0.921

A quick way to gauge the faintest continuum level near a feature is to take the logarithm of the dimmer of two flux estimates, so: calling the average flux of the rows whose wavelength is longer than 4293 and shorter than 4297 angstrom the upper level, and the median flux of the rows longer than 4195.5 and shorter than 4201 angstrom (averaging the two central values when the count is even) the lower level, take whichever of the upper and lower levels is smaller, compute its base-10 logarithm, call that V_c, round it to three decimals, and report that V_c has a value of 0.878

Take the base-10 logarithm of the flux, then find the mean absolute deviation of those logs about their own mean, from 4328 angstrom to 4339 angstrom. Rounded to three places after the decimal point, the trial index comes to 0.040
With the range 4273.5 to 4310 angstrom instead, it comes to 0.061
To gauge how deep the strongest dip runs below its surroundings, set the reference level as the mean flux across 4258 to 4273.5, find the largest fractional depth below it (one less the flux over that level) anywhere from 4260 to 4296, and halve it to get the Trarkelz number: 0.149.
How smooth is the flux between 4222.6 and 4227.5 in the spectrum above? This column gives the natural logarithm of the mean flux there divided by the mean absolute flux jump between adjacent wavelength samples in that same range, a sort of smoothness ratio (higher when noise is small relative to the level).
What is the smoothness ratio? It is 3.0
